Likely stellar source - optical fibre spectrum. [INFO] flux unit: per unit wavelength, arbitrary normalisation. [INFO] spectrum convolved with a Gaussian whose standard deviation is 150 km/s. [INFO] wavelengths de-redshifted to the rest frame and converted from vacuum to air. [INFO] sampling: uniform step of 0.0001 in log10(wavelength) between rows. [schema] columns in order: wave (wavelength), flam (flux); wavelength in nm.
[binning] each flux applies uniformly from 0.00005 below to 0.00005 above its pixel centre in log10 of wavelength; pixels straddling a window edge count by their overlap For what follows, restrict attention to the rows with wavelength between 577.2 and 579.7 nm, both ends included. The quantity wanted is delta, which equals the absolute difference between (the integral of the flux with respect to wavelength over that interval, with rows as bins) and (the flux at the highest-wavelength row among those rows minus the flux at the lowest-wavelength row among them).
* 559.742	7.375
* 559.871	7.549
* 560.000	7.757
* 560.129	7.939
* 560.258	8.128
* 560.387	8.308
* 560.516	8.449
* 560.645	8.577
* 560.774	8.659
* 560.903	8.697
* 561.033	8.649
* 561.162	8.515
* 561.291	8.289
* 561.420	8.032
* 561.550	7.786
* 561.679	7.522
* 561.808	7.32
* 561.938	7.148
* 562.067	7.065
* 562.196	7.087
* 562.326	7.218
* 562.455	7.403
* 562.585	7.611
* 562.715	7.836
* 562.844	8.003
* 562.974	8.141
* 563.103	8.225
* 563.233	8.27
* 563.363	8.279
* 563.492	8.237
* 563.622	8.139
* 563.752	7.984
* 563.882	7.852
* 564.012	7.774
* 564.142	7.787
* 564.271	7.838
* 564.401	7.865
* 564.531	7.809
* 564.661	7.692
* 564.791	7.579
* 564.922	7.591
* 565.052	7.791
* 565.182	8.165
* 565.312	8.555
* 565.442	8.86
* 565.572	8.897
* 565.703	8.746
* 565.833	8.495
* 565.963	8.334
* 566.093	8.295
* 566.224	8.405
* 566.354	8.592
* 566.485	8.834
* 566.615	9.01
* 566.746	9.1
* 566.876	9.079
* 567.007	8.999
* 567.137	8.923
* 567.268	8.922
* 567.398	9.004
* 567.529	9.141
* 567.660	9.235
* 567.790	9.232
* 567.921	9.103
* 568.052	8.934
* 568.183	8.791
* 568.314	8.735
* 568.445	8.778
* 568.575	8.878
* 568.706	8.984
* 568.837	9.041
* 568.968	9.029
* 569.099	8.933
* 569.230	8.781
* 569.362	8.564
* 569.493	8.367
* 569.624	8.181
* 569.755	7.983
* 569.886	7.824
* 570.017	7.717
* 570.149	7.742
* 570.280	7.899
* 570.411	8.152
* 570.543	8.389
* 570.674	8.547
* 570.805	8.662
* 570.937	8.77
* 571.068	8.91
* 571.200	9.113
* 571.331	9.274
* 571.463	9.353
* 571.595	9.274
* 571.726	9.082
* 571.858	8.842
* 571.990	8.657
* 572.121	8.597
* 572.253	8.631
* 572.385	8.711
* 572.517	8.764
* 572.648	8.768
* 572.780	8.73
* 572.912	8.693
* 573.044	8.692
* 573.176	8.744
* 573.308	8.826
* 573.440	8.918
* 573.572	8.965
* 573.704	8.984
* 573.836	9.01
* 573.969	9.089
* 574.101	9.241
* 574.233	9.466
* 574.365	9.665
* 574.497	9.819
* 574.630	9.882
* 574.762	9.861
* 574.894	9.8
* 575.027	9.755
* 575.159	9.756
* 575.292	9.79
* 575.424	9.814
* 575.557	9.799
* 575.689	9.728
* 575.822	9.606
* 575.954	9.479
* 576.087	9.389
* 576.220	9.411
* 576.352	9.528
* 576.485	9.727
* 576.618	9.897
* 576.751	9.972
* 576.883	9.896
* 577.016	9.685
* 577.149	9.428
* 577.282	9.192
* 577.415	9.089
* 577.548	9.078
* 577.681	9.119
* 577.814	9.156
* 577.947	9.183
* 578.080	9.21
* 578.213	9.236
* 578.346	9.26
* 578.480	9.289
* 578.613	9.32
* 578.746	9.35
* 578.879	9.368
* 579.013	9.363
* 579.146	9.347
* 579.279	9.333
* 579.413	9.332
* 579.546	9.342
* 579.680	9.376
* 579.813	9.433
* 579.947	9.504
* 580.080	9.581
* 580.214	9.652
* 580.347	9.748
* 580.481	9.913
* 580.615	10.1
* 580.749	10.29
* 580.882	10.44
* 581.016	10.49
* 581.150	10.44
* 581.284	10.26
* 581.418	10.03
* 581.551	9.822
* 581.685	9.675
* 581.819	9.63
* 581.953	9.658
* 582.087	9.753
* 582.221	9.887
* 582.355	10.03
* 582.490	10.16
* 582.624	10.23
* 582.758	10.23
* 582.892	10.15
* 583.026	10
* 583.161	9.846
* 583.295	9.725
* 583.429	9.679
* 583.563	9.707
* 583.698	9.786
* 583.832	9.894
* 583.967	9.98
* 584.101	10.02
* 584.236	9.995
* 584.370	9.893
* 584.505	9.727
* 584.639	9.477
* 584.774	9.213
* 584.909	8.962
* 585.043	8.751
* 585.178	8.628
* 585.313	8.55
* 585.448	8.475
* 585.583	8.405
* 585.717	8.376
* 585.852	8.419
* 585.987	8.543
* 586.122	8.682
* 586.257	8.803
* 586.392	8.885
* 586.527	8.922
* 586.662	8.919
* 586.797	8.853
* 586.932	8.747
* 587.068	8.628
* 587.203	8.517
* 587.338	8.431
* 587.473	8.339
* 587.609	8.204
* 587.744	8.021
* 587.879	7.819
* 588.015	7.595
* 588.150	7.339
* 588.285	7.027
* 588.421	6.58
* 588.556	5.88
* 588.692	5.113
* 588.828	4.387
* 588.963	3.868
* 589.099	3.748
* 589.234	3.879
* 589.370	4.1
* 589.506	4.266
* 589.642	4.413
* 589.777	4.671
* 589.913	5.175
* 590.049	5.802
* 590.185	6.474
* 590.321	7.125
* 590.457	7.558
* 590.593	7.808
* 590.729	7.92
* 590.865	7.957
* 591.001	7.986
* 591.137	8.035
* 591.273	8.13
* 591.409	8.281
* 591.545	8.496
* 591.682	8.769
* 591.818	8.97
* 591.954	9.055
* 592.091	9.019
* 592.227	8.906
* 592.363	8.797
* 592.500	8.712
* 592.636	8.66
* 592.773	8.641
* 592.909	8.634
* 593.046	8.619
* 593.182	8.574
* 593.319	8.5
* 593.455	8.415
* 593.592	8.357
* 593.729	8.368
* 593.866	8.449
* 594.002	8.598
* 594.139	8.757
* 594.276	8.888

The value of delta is 23.0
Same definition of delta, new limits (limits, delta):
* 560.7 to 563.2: 20.1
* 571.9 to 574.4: 21.2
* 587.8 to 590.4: 15.1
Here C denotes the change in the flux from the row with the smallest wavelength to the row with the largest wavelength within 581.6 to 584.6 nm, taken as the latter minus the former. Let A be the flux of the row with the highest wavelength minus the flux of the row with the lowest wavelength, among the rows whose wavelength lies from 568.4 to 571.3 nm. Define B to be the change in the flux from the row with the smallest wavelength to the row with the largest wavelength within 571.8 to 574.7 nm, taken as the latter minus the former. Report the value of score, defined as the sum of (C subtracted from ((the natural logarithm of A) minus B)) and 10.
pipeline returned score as 7.8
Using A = 0.3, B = 1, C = 0.1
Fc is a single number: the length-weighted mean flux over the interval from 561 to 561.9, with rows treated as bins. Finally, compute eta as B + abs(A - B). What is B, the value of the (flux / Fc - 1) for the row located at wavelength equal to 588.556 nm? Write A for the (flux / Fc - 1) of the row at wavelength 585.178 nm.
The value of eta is 0.08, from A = 0.083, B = -0.26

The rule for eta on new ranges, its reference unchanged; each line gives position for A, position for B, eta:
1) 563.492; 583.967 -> 0.47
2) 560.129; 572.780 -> 0.19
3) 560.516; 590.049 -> 0.06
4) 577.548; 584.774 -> 0.17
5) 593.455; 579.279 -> 0.29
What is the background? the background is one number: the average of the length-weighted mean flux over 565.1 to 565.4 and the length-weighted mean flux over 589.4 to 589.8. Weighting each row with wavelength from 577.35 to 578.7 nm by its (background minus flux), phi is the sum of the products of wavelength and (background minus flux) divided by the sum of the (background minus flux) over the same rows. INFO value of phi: 578.02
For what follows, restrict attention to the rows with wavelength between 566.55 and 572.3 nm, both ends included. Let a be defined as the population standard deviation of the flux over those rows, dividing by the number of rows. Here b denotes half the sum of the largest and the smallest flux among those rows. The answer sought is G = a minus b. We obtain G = -8.1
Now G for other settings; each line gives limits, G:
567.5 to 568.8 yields -8.8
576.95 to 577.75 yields -9.2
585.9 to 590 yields -4.4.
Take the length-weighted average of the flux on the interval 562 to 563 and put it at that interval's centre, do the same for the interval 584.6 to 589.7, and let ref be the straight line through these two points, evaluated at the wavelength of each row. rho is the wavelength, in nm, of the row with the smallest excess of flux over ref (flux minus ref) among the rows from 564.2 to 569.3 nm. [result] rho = 564.791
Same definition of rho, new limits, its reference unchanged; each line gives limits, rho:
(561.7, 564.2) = 562.067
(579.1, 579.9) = 579.413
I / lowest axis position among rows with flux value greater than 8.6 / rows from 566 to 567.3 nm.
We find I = 566.485 nm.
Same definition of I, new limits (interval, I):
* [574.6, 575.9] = 574.630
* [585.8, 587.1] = 586.122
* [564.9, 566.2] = 565.442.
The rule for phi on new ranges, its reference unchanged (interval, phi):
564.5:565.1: 564.79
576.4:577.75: 577.04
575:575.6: 575.29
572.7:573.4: 573.05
